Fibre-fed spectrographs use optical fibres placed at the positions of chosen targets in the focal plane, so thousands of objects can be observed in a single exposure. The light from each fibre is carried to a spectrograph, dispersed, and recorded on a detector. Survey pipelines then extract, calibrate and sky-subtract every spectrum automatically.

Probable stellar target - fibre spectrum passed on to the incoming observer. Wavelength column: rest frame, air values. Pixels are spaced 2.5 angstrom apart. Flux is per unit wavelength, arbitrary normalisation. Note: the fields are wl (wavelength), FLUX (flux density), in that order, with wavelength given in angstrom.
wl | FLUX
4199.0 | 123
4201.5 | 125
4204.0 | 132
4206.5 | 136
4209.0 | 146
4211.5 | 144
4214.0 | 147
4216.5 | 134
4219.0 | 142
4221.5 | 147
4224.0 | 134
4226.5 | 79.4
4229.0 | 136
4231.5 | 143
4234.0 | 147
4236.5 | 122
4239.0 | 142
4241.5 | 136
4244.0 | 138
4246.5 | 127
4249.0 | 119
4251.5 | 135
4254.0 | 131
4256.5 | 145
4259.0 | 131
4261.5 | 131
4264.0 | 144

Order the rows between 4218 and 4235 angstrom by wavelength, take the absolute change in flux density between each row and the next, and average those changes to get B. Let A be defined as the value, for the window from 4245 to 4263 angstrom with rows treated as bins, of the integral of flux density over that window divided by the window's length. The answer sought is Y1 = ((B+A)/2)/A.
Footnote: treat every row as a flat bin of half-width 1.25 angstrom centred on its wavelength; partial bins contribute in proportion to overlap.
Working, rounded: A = 131.6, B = 23.4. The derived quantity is 0.589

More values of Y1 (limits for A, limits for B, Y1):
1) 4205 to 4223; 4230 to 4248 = 0.540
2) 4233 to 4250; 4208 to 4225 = 0.528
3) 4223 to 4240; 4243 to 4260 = 0.543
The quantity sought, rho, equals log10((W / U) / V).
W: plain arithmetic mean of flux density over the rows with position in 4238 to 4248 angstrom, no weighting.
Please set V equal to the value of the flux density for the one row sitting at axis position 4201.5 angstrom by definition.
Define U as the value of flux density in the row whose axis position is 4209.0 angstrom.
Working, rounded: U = 146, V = 125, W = 136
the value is -2.13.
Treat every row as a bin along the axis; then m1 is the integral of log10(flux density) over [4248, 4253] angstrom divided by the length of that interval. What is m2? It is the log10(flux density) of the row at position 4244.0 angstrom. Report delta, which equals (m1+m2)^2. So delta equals 18.0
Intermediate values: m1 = 2.11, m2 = 2.14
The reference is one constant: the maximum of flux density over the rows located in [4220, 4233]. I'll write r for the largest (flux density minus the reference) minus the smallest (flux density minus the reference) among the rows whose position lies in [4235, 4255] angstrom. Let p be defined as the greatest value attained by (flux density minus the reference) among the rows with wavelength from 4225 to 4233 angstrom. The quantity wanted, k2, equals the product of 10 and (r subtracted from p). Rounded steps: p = -4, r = 23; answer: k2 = -270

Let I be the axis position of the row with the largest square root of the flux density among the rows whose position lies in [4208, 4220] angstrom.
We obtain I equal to 4214.0 angstrom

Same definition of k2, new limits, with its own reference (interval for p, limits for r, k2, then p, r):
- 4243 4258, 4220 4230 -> -696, -2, 68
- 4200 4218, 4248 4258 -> -260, 0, 26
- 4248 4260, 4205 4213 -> -120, -2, 10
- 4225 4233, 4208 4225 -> -170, -4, 13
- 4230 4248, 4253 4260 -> -140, 0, 14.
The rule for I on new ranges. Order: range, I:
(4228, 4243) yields 4234.0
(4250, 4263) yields 4256.5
